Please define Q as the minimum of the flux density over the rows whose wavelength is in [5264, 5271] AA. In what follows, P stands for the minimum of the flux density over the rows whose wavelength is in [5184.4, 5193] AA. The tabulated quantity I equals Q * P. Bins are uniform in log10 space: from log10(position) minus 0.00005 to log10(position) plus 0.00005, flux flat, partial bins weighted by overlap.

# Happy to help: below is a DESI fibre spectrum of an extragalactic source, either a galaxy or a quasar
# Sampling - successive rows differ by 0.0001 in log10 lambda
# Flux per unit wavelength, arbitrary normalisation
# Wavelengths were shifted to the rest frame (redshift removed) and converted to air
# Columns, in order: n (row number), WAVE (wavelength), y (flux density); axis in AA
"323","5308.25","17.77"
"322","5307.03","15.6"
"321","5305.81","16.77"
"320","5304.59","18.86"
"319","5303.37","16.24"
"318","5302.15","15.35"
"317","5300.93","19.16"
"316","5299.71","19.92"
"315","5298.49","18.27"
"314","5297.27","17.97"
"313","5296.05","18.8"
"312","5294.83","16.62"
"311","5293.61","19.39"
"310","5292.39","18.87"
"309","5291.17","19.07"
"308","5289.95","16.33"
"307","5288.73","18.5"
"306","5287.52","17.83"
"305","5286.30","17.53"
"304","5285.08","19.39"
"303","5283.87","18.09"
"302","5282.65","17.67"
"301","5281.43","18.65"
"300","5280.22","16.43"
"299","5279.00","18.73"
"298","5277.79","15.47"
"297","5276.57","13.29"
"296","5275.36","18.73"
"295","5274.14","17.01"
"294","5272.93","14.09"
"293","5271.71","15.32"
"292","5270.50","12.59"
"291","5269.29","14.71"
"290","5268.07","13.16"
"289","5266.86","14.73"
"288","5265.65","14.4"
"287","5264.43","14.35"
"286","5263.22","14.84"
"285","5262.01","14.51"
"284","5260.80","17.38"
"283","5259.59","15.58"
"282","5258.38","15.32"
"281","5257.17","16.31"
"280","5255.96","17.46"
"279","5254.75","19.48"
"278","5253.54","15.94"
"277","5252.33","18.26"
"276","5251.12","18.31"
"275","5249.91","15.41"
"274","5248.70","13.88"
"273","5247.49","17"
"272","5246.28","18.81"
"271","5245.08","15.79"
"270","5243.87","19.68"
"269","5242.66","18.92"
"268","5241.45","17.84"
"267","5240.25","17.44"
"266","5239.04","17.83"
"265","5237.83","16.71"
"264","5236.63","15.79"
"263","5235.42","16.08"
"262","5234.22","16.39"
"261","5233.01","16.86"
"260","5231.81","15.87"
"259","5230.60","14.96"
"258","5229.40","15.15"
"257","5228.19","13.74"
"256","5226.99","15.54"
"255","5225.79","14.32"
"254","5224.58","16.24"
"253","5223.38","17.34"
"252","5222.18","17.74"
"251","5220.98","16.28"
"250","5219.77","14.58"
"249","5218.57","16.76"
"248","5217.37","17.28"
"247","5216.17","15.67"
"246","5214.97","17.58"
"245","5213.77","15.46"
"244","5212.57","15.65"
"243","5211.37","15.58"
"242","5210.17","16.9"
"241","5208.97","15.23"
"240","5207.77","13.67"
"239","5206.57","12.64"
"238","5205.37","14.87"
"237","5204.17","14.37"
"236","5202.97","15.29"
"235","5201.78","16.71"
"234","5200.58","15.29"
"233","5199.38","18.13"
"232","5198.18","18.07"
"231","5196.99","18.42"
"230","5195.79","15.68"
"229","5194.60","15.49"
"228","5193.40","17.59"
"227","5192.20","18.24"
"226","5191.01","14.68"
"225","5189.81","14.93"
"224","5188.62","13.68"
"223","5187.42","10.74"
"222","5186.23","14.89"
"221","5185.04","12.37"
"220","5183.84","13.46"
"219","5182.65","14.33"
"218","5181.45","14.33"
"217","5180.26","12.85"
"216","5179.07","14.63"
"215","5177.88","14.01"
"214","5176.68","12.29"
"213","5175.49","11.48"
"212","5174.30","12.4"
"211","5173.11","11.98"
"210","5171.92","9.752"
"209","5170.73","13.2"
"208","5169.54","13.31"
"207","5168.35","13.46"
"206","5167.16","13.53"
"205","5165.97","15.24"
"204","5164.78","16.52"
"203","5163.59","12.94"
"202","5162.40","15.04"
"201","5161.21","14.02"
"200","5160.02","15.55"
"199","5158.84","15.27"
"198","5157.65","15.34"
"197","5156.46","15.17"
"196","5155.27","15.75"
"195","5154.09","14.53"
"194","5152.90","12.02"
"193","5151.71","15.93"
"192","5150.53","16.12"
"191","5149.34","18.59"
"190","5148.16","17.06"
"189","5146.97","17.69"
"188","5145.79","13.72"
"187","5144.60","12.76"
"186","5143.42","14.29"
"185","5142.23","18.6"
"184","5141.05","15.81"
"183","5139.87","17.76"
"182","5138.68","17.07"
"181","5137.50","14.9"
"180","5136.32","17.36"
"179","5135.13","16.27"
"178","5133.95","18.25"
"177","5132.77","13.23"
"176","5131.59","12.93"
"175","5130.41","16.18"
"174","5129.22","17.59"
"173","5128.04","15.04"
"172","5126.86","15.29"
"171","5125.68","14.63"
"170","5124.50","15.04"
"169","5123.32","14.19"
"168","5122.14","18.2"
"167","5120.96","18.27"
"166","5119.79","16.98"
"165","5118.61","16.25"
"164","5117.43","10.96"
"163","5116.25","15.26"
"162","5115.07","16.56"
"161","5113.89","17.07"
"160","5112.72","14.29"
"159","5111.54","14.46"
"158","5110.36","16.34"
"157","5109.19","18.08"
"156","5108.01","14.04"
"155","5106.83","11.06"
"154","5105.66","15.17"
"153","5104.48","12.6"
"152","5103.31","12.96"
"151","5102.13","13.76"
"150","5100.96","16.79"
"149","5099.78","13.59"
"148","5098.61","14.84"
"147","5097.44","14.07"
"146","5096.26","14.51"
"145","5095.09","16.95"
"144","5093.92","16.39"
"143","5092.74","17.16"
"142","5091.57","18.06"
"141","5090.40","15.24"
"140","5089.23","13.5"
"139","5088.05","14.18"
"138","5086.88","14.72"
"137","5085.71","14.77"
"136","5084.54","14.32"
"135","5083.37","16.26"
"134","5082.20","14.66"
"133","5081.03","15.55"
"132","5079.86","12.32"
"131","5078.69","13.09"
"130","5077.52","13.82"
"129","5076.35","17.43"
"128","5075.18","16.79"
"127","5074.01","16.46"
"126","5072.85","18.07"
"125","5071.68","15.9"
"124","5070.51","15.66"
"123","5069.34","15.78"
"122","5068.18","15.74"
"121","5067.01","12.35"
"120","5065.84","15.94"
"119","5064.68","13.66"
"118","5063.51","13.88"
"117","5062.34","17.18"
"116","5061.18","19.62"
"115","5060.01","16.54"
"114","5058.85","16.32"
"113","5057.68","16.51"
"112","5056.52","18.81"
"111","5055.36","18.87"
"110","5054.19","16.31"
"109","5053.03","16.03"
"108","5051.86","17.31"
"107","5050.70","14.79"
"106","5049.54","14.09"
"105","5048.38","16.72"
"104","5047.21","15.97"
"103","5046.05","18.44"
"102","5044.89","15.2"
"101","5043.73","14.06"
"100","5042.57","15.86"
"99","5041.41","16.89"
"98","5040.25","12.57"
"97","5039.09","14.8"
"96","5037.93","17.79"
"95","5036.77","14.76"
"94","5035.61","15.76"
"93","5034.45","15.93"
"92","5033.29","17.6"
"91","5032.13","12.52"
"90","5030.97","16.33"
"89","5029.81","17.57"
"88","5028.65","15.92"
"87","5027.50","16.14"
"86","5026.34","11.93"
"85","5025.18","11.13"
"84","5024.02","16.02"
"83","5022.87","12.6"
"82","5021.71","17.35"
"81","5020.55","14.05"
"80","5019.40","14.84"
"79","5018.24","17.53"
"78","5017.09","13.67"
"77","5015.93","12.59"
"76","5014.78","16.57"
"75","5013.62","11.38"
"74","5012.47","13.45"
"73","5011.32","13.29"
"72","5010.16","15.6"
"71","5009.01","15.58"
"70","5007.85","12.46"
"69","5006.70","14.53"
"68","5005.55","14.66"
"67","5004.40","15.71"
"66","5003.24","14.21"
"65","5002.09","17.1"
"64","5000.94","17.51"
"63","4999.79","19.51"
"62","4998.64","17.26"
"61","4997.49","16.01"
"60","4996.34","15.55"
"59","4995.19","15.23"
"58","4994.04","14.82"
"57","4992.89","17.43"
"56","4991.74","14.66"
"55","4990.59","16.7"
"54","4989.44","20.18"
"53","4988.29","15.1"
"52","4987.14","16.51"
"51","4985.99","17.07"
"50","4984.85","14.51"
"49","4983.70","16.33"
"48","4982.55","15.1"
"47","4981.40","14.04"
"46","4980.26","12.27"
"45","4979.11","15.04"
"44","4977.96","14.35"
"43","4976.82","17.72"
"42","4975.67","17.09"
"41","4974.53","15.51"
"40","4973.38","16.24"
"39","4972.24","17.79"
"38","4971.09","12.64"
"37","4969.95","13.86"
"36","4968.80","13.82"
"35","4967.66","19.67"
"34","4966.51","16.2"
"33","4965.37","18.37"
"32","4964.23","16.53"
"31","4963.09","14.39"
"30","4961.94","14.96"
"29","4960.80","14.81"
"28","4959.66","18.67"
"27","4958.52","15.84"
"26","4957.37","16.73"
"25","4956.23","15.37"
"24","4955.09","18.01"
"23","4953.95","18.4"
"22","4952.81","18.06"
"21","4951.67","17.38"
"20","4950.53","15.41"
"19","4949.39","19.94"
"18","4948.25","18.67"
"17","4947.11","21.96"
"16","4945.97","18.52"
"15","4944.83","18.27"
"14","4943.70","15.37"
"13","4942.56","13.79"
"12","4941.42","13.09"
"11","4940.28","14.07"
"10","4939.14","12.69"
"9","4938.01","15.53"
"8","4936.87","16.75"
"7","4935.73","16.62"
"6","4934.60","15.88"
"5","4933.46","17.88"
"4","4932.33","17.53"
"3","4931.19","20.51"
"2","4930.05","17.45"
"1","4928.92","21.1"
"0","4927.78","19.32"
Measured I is 135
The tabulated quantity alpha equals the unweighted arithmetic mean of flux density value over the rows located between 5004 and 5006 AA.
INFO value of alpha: 15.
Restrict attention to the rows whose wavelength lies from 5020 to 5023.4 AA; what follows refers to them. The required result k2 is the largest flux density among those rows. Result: 17.35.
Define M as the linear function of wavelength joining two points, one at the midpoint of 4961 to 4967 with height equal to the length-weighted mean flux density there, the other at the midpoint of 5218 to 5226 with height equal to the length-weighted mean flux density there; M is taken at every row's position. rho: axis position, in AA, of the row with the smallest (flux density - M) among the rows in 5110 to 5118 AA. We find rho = 5117.43 AA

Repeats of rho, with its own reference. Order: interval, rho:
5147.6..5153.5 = 5152.90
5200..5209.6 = 5206.57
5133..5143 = 5137.50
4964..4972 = 4971.09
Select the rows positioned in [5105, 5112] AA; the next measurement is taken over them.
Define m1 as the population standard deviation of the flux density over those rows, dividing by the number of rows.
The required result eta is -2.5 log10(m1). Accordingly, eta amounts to -0.83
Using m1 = 2.2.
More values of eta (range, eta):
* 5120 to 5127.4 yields -0.55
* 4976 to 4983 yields -0.53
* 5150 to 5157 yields -0.37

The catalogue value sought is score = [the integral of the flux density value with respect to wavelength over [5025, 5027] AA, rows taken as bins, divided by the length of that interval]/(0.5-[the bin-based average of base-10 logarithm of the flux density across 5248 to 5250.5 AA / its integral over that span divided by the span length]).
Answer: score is -18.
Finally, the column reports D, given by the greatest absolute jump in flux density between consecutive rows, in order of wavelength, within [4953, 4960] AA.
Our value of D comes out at 2.8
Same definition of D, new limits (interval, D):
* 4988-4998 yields 5.1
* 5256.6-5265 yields 2.9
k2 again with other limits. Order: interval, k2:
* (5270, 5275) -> 17.01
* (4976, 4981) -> 17.72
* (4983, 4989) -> 17.07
